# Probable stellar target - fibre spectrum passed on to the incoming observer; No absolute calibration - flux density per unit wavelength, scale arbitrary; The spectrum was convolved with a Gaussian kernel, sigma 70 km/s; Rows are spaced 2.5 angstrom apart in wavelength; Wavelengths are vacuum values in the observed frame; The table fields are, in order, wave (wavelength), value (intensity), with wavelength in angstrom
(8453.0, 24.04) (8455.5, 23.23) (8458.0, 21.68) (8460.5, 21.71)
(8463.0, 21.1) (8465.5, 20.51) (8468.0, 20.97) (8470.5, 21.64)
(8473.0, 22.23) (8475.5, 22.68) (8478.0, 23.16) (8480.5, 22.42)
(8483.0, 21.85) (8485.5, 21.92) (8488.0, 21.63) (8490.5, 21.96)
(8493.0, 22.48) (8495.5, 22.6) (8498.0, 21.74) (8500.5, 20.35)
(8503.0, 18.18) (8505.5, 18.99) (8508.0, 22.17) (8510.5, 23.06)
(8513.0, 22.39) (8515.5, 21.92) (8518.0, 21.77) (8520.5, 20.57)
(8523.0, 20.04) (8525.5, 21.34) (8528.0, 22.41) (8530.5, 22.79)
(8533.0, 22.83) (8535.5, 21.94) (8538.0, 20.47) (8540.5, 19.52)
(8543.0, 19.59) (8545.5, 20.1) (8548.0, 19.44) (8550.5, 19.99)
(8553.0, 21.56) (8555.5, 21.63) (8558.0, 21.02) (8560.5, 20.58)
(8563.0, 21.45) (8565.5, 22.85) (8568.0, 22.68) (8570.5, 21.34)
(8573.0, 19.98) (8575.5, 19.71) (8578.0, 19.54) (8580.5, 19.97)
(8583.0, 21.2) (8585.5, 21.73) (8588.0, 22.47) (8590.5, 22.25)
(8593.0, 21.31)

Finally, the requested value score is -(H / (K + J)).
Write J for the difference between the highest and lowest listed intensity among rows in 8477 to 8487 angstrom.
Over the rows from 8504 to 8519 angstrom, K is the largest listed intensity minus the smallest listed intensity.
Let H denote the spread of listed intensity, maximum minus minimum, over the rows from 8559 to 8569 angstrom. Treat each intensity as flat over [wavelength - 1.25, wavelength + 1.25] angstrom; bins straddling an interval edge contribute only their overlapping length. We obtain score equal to -0.42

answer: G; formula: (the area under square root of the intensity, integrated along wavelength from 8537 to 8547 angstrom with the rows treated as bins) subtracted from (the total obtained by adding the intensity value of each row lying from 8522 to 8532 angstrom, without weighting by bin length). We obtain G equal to 42.0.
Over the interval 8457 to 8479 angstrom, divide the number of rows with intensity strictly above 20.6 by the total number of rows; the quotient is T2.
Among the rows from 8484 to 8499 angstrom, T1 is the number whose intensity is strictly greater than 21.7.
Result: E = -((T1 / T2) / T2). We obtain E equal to -6.3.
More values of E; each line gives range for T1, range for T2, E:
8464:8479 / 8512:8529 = -5.9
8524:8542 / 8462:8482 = -5.2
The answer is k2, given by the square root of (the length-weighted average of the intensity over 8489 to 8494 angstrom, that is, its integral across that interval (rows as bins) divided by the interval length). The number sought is 4.71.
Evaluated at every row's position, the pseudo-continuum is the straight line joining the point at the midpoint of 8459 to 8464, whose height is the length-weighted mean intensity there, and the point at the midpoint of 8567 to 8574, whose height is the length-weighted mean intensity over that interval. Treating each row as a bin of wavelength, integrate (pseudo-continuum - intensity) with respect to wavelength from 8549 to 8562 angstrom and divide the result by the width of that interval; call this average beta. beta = 0.4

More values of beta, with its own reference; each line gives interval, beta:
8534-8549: 1.1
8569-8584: 1.0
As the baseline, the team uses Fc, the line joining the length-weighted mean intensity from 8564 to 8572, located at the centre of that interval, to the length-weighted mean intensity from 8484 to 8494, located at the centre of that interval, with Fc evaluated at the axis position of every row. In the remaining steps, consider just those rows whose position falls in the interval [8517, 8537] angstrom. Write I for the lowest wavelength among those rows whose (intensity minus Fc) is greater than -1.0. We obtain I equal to 8518.0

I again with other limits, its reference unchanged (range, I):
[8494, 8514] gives 8495.5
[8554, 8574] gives 8555.5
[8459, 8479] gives 8460.5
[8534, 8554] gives 8535.5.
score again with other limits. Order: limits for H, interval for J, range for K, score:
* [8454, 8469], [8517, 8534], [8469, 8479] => -0.63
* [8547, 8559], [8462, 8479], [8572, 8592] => -0.39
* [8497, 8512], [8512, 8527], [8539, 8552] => -1.62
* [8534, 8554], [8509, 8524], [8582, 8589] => -0.58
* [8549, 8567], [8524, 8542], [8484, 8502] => -0.51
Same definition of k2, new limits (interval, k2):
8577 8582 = 4.45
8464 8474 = 4.62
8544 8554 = 4.50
